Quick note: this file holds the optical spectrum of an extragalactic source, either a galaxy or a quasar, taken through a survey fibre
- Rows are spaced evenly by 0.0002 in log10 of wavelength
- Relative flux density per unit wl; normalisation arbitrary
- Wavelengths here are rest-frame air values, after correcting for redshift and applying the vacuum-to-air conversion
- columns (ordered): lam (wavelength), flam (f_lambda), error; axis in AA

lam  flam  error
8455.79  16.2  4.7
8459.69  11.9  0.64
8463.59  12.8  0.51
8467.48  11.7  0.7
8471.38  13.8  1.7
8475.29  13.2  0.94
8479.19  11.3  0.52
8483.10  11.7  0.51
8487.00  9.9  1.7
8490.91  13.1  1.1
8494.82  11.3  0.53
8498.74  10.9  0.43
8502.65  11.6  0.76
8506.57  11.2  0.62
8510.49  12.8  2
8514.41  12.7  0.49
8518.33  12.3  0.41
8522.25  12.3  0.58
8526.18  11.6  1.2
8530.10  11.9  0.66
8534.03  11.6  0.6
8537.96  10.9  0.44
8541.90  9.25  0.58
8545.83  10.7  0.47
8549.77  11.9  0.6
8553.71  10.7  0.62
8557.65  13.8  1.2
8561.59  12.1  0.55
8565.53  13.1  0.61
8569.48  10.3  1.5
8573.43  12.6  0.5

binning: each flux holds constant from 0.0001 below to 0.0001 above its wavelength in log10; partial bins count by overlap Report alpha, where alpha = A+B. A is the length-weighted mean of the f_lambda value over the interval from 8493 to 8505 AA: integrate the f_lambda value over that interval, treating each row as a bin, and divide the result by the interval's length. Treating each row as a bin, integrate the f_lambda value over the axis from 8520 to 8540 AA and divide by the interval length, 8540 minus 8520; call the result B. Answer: 22.9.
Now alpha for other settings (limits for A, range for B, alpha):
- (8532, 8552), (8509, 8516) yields 23.6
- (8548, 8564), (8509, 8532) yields 24.4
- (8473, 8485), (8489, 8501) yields 23.9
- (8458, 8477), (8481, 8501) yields 24.1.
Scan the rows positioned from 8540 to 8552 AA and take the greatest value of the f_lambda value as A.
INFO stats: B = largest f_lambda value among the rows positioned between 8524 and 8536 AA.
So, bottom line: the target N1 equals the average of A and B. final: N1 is 11.9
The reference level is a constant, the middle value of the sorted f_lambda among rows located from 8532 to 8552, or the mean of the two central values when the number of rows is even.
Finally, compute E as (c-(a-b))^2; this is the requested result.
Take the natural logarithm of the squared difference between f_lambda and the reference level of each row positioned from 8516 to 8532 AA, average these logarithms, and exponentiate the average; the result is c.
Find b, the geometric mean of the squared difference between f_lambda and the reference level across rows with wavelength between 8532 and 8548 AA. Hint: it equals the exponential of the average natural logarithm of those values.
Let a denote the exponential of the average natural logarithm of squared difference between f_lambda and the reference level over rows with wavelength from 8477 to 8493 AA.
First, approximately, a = 0.8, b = 0.0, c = 1.2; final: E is 0.1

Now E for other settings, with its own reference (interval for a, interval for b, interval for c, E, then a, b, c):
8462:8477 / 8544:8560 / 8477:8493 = 4.0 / 3.2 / 0.3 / 0.8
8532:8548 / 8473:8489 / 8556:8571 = 9.0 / 0.0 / 0.9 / 2.1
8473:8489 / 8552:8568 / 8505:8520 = 2.5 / 0.9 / 1.2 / 1.2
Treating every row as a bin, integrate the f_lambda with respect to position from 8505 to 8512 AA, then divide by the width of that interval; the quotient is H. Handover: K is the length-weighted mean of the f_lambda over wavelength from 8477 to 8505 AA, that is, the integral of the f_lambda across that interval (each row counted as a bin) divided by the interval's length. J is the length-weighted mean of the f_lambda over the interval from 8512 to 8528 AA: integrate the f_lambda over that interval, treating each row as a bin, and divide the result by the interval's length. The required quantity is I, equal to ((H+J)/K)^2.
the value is 4.5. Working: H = 12.0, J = 12.2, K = 11.4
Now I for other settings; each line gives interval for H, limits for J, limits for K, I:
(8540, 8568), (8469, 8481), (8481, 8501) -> 4.6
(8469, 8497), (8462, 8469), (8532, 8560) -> 4.6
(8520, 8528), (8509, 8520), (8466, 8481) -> 3.8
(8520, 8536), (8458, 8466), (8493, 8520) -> 4.2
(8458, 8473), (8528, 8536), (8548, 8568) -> 3.9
